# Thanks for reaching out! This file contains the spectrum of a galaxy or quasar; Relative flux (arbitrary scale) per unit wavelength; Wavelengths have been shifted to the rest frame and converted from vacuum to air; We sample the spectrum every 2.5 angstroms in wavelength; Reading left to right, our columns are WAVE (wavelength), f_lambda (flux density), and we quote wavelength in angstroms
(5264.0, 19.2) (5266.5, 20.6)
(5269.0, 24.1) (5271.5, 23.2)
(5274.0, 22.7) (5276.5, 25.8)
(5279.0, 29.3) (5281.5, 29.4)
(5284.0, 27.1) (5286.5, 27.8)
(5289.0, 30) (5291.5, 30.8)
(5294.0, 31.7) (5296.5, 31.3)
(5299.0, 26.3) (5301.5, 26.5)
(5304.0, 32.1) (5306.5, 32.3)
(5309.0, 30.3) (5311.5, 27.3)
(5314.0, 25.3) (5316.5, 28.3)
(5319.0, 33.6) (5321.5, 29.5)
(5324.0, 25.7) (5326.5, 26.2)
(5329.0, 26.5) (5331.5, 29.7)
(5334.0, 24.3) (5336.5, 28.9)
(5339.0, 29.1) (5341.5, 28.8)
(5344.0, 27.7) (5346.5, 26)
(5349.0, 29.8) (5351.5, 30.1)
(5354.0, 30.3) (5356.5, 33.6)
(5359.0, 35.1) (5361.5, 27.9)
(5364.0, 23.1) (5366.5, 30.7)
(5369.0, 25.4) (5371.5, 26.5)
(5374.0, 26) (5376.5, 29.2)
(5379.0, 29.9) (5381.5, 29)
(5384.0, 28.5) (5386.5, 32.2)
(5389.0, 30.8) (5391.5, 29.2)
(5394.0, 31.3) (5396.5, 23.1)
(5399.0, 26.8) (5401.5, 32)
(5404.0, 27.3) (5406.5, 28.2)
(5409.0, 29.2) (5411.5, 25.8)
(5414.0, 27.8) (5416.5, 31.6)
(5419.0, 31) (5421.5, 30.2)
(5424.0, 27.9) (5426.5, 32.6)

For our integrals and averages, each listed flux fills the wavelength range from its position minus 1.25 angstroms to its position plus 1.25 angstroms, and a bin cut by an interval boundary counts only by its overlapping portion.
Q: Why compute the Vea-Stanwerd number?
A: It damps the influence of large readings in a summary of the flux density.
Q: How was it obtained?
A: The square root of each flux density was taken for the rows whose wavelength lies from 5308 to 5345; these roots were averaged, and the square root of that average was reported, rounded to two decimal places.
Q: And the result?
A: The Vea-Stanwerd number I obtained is 2.30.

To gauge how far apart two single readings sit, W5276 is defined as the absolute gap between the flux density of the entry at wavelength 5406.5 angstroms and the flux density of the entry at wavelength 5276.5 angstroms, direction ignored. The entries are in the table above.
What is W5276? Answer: 2.4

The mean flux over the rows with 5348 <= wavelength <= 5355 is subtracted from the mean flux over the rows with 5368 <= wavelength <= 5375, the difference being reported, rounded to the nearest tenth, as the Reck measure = -4.1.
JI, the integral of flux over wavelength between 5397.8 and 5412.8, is 423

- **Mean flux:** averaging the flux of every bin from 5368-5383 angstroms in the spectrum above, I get 27.7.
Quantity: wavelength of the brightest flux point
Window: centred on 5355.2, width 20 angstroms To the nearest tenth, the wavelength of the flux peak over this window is 5359.0 angstroms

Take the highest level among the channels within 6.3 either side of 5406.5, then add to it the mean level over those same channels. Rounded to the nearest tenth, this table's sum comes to 60.5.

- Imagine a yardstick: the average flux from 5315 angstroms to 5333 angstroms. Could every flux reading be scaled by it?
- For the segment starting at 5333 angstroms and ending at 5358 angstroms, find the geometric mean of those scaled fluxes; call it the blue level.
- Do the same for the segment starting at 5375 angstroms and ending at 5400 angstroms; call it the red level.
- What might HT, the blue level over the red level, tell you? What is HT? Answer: 1.00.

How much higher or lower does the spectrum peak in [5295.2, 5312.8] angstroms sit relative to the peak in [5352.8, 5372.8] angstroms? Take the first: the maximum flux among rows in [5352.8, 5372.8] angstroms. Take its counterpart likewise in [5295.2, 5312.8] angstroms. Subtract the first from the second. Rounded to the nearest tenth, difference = -2.8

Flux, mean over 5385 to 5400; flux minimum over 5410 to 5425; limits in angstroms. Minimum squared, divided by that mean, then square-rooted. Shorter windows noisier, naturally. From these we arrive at 4.80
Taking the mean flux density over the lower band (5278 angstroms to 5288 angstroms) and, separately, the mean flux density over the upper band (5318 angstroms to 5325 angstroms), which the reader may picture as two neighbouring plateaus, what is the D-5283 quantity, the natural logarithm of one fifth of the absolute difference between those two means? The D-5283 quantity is -1.4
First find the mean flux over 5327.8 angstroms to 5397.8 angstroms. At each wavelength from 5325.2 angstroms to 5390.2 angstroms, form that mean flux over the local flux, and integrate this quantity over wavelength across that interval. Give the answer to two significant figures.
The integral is 66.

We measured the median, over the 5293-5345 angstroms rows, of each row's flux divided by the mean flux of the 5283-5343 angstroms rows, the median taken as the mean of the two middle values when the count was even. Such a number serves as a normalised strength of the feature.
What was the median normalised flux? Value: 1.003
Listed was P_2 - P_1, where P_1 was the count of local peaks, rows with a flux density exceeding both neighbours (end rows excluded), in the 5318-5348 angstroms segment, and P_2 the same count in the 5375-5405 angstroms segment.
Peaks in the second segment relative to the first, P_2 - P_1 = 2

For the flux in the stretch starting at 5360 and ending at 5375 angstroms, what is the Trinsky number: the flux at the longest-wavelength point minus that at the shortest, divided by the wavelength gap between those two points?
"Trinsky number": -0.2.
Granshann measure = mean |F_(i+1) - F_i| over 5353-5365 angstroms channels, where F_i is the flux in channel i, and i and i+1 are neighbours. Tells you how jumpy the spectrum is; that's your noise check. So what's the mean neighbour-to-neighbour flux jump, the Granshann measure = 4.2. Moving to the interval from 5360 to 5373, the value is 4.7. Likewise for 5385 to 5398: 3.3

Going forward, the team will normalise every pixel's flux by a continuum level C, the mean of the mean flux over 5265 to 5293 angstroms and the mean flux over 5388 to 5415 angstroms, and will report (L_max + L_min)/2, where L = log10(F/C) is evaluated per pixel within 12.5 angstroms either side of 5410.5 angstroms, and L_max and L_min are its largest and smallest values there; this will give 0.021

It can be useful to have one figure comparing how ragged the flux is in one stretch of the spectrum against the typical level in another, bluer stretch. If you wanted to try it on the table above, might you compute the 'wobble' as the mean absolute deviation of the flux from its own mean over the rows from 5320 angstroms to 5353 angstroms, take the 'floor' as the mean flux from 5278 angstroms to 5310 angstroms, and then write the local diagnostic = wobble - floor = -27.9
